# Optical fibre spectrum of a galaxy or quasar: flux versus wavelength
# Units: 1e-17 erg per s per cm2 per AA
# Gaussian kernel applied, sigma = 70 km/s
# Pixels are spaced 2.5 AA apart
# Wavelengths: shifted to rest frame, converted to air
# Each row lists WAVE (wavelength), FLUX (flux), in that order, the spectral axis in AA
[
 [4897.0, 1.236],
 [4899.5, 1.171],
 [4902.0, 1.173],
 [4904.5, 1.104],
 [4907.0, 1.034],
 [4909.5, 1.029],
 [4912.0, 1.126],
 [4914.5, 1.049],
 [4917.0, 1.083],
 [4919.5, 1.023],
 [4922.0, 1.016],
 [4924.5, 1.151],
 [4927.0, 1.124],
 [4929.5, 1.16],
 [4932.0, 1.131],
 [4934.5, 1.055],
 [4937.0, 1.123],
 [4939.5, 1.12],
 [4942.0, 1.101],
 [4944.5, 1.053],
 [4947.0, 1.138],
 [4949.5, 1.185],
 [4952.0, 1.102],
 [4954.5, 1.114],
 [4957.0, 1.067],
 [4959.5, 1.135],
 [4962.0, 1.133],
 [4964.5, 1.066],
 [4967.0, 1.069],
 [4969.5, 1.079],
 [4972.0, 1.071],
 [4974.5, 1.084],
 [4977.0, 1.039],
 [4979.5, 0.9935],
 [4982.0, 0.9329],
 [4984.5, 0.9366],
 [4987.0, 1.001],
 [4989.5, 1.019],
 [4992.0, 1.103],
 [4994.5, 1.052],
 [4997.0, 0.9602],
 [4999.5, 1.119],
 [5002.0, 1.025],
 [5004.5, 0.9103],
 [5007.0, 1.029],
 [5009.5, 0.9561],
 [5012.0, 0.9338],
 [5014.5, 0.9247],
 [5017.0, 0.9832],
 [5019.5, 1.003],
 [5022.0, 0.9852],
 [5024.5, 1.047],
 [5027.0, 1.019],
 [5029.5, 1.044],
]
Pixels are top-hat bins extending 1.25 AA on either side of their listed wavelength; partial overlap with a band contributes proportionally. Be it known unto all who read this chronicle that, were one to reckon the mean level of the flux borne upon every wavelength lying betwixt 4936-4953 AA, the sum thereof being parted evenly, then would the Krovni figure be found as 1.12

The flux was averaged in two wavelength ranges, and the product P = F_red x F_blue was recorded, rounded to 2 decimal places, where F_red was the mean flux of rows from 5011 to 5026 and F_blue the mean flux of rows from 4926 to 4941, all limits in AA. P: 1.10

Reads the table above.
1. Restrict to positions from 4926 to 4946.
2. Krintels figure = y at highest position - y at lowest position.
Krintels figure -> -0.071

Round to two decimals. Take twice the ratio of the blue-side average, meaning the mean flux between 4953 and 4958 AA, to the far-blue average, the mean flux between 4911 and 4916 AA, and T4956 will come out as 2.01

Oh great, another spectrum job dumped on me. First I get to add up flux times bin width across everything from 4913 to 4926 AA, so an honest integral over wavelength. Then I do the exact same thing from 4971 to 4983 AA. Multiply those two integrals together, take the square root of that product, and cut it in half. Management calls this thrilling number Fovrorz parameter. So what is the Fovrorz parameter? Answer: 6.5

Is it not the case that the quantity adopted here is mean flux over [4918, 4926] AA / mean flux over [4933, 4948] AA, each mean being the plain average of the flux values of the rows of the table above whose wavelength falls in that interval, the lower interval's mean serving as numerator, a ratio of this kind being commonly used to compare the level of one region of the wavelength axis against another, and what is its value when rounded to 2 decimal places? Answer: 0.97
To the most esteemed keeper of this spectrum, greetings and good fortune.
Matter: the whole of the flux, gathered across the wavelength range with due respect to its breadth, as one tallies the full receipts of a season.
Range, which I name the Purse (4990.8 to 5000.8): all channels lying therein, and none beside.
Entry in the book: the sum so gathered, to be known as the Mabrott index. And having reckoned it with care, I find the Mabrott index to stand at 10.6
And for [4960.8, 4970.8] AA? 10.9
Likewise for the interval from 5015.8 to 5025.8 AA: 10.0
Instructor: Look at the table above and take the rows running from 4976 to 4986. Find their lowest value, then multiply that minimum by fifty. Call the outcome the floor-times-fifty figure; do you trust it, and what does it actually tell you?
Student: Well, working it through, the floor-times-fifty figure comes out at 46.6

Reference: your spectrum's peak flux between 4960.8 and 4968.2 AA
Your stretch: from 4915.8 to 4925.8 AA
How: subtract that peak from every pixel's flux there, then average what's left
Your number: -0.065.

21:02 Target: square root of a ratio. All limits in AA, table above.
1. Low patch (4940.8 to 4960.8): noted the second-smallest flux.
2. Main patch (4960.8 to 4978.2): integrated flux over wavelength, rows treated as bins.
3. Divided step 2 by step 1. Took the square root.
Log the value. 4.2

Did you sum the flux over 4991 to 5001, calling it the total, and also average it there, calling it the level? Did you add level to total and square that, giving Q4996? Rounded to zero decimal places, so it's 28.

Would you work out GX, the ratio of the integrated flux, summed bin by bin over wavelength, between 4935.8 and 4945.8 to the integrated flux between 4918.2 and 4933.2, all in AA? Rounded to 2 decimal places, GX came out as 0.67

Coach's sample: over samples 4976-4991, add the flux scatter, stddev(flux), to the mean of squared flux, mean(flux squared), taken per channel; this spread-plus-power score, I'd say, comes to 1.02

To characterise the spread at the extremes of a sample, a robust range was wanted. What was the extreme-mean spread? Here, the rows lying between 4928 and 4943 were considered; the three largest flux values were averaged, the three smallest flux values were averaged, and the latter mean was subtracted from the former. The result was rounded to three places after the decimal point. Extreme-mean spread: 0.046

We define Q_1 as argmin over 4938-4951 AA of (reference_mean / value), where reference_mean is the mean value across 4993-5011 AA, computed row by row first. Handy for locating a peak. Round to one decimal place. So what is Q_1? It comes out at 4949.5 AA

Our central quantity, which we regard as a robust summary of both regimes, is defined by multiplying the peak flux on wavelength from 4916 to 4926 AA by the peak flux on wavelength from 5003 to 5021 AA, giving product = 1.18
